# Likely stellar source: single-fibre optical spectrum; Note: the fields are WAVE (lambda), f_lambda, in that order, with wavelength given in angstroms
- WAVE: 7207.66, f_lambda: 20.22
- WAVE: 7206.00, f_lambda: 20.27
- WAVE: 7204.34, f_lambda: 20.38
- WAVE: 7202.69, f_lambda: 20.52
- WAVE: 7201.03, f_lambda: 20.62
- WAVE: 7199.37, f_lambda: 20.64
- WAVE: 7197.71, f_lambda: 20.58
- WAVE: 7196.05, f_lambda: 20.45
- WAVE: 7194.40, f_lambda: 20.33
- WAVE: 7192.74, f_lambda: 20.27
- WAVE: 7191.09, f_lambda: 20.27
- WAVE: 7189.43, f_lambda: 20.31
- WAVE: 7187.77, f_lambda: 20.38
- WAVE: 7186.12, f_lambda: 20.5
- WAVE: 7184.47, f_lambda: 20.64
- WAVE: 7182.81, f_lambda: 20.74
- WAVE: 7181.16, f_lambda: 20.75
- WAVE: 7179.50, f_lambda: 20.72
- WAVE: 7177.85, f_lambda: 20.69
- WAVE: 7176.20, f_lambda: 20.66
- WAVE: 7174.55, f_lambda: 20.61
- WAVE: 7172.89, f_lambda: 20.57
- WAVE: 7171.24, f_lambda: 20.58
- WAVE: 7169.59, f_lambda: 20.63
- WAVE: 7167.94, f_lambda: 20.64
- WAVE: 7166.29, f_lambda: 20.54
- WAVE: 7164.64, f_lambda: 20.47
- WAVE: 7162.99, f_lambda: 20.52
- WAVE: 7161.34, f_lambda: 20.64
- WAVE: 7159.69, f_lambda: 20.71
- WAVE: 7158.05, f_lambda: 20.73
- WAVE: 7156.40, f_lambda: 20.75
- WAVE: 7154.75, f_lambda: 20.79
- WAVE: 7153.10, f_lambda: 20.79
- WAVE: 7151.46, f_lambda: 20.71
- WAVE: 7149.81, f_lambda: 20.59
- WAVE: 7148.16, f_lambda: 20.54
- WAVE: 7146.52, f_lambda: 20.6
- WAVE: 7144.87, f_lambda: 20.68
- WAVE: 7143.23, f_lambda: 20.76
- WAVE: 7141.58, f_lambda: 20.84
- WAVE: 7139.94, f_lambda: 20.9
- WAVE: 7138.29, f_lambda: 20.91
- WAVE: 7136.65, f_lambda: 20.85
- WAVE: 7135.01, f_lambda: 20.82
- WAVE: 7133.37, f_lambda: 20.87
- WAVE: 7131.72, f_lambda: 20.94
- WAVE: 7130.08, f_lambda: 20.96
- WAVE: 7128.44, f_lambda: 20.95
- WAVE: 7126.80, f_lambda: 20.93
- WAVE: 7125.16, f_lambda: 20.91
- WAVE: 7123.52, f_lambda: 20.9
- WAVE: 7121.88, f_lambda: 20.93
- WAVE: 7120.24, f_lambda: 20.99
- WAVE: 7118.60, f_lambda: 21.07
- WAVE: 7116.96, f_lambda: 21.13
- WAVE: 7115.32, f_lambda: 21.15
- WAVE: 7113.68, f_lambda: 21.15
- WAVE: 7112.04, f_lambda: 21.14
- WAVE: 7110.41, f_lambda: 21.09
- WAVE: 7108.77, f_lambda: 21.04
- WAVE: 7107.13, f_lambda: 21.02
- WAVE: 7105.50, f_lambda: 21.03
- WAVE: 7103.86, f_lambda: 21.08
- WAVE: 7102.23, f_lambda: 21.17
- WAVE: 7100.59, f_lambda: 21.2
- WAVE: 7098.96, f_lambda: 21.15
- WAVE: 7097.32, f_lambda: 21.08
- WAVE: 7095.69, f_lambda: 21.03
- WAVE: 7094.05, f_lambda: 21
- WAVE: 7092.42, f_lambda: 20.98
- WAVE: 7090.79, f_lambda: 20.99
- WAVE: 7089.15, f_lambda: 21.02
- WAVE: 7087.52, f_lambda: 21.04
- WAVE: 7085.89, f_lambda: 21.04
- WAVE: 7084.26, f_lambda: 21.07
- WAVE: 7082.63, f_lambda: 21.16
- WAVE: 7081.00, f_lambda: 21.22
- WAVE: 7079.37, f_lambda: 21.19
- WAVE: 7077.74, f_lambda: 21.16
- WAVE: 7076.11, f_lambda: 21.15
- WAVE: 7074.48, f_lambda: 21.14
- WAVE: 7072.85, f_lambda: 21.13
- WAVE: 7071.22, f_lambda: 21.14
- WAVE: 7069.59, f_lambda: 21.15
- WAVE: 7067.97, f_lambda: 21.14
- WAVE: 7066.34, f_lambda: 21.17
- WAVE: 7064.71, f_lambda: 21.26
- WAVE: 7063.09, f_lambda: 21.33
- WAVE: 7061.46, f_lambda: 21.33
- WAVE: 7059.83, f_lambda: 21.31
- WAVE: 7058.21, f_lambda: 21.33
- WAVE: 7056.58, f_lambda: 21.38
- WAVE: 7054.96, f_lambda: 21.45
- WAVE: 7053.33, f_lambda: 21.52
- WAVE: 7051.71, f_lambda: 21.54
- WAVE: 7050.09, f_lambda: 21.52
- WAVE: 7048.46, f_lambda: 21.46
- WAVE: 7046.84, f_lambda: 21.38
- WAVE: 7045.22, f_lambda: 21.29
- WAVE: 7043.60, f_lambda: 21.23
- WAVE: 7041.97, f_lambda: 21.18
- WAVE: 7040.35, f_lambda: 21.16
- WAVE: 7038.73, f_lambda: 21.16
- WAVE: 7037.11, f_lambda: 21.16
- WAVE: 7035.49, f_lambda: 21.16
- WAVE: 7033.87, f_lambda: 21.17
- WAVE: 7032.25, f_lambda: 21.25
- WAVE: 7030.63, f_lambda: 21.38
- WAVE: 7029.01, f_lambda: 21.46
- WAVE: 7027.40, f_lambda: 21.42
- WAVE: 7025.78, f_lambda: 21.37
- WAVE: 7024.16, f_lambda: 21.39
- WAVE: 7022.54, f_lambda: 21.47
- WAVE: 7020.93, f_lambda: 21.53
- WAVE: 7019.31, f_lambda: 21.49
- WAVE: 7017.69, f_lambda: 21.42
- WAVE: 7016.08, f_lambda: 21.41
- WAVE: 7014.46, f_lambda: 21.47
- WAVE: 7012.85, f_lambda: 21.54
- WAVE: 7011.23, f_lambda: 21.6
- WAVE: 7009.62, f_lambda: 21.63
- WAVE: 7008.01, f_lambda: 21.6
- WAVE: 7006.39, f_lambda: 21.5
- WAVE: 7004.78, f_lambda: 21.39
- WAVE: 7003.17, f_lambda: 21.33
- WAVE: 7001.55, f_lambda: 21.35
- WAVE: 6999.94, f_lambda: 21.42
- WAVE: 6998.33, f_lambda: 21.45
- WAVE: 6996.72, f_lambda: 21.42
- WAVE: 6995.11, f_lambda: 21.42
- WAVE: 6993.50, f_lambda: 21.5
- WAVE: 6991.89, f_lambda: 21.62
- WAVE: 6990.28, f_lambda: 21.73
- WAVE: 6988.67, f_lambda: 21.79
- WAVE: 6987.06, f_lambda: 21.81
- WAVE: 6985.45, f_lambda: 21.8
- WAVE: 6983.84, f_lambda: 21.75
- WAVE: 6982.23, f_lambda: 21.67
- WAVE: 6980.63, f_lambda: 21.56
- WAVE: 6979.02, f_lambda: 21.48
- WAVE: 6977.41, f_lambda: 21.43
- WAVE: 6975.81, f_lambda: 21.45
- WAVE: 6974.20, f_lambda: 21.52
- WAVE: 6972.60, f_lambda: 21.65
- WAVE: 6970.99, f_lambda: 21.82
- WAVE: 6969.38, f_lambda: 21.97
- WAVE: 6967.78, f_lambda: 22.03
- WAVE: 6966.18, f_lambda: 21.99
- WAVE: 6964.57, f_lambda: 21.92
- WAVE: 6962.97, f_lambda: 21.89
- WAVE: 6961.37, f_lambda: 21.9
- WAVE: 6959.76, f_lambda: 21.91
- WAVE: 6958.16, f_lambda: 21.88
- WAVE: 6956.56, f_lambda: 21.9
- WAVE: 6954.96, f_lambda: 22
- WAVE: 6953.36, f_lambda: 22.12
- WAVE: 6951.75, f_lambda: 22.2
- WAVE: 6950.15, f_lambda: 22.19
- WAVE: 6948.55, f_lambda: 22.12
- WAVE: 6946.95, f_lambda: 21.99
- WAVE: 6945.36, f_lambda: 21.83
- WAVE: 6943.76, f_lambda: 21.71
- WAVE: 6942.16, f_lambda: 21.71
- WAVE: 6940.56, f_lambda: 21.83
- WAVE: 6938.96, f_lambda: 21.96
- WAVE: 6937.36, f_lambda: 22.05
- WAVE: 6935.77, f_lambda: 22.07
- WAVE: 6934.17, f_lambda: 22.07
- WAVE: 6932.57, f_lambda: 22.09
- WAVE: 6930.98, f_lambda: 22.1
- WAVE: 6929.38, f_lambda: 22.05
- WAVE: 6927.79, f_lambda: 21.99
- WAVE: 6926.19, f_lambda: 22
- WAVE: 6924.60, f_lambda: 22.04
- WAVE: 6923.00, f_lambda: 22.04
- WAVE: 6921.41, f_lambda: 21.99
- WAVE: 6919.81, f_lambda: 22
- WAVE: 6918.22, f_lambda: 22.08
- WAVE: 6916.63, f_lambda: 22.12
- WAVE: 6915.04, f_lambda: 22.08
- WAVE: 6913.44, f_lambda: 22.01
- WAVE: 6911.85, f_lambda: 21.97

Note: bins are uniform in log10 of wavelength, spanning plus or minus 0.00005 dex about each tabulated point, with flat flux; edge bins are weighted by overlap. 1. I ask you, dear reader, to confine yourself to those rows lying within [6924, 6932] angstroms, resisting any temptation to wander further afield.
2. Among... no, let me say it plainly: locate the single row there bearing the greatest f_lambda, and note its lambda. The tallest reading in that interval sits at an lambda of 6930.98 angstroms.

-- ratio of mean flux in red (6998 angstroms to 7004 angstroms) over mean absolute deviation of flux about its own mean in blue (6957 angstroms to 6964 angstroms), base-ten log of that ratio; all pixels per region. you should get 3.33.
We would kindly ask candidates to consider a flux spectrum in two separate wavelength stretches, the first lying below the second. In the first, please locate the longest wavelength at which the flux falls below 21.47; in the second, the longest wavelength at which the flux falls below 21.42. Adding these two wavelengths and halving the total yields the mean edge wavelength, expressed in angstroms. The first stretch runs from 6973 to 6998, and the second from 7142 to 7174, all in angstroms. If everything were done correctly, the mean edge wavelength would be 7084.8 angstroms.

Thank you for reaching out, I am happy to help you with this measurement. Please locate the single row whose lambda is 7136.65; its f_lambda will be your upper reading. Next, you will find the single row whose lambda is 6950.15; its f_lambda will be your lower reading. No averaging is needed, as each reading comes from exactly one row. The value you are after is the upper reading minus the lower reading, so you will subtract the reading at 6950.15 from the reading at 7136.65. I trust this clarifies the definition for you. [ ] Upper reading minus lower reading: -1.3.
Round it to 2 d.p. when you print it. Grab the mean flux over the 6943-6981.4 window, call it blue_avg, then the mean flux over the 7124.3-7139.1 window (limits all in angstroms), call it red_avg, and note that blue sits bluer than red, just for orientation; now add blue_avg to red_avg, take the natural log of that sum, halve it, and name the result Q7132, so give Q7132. 1.88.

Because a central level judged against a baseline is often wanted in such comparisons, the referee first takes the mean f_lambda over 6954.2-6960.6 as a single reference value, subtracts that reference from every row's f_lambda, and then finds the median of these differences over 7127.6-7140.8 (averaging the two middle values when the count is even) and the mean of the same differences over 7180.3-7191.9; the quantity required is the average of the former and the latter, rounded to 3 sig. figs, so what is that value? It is -1.21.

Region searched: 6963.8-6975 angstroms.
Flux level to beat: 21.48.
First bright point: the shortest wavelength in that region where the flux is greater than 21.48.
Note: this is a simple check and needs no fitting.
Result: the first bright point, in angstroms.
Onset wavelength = 6964.57 angstroms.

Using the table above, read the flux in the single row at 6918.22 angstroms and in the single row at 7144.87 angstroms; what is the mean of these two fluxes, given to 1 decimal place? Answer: 21.4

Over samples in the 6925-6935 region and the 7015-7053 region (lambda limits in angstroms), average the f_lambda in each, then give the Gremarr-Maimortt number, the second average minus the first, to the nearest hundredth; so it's -0.70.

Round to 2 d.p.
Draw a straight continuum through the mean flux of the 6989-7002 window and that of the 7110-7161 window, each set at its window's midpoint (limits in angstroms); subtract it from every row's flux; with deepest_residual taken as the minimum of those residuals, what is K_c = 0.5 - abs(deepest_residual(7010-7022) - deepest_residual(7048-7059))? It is 0.39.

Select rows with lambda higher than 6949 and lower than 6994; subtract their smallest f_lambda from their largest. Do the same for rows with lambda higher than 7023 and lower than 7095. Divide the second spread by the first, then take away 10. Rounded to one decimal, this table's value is -9.3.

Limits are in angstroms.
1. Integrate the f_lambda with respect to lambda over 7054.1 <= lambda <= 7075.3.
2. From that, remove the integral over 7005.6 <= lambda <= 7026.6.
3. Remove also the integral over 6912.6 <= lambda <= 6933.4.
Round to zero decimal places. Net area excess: -459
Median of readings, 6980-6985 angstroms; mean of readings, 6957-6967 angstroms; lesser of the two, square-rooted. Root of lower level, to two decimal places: 4.66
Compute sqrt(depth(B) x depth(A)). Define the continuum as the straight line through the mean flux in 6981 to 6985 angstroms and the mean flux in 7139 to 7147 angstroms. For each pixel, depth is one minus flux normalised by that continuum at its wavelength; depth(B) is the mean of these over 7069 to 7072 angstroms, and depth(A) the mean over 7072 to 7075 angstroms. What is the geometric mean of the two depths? 0.0019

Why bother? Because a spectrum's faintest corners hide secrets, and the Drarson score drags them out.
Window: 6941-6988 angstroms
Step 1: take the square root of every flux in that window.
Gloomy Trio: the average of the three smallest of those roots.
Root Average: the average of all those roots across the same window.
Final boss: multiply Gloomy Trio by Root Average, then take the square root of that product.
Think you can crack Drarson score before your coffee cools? 4.65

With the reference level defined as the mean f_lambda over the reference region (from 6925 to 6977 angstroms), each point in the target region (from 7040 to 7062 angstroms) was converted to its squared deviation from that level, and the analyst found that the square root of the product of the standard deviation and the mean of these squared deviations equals 0.22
